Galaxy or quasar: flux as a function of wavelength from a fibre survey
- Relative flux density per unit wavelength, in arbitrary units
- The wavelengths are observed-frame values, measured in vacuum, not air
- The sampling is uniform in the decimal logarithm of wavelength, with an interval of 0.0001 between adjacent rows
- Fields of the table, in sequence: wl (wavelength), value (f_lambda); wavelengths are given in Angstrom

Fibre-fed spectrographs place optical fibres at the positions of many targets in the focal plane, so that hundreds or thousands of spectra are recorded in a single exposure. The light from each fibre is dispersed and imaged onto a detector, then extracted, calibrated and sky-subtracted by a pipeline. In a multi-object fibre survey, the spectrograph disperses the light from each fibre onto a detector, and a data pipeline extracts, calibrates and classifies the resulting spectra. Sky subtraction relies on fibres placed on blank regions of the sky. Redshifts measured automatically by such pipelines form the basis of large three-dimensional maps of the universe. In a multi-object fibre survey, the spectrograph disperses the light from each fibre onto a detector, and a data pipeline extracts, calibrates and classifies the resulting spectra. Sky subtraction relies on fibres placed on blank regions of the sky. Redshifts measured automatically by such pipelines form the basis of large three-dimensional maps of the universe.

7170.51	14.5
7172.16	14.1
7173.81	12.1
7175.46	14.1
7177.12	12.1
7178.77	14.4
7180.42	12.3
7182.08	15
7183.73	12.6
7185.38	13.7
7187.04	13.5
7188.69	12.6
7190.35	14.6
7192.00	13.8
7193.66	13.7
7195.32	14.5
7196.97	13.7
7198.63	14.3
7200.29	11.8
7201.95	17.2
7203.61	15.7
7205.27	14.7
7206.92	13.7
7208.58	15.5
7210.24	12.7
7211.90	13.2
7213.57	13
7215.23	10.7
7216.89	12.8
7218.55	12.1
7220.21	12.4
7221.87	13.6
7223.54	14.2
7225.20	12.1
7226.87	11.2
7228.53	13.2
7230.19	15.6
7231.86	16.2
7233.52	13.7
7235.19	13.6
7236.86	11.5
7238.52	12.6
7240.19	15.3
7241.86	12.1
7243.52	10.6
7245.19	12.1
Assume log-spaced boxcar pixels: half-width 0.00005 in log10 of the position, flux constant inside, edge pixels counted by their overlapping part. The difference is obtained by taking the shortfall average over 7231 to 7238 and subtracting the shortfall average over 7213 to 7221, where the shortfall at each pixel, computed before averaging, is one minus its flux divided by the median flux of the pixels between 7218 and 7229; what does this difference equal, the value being -0.12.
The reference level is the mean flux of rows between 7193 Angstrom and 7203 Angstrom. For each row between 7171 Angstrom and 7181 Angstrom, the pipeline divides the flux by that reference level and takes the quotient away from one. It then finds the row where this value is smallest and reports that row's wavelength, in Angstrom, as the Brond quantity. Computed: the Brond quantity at 7178.77 Angstrom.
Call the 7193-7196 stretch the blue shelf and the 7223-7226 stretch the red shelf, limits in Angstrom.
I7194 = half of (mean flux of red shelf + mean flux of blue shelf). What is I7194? 13.6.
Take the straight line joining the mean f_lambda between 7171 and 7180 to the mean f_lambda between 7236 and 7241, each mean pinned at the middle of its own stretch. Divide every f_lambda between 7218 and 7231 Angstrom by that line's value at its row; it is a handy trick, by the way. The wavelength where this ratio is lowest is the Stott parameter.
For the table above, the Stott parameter 7226.87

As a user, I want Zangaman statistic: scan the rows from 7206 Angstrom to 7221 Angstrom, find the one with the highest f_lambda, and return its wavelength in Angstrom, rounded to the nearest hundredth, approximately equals 7208.58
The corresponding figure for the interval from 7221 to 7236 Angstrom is 7231.86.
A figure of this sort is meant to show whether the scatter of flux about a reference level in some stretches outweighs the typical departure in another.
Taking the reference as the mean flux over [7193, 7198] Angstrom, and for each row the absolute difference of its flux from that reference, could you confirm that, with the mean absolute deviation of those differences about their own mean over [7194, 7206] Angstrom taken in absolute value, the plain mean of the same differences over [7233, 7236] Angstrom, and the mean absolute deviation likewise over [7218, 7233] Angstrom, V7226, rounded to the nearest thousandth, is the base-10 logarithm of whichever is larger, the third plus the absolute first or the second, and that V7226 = 0.209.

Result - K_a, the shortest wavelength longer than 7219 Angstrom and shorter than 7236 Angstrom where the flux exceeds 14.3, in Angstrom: 7230.19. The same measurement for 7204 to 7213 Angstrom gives 7205.27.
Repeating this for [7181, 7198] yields 7182.08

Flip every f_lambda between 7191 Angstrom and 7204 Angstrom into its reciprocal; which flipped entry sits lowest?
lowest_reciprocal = 0.058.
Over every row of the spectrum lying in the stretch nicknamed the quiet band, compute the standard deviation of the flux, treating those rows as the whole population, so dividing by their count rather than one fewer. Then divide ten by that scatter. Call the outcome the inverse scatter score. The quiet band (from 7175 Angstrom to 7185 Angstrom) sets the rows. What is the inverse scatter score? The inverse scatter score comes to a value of 8.9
